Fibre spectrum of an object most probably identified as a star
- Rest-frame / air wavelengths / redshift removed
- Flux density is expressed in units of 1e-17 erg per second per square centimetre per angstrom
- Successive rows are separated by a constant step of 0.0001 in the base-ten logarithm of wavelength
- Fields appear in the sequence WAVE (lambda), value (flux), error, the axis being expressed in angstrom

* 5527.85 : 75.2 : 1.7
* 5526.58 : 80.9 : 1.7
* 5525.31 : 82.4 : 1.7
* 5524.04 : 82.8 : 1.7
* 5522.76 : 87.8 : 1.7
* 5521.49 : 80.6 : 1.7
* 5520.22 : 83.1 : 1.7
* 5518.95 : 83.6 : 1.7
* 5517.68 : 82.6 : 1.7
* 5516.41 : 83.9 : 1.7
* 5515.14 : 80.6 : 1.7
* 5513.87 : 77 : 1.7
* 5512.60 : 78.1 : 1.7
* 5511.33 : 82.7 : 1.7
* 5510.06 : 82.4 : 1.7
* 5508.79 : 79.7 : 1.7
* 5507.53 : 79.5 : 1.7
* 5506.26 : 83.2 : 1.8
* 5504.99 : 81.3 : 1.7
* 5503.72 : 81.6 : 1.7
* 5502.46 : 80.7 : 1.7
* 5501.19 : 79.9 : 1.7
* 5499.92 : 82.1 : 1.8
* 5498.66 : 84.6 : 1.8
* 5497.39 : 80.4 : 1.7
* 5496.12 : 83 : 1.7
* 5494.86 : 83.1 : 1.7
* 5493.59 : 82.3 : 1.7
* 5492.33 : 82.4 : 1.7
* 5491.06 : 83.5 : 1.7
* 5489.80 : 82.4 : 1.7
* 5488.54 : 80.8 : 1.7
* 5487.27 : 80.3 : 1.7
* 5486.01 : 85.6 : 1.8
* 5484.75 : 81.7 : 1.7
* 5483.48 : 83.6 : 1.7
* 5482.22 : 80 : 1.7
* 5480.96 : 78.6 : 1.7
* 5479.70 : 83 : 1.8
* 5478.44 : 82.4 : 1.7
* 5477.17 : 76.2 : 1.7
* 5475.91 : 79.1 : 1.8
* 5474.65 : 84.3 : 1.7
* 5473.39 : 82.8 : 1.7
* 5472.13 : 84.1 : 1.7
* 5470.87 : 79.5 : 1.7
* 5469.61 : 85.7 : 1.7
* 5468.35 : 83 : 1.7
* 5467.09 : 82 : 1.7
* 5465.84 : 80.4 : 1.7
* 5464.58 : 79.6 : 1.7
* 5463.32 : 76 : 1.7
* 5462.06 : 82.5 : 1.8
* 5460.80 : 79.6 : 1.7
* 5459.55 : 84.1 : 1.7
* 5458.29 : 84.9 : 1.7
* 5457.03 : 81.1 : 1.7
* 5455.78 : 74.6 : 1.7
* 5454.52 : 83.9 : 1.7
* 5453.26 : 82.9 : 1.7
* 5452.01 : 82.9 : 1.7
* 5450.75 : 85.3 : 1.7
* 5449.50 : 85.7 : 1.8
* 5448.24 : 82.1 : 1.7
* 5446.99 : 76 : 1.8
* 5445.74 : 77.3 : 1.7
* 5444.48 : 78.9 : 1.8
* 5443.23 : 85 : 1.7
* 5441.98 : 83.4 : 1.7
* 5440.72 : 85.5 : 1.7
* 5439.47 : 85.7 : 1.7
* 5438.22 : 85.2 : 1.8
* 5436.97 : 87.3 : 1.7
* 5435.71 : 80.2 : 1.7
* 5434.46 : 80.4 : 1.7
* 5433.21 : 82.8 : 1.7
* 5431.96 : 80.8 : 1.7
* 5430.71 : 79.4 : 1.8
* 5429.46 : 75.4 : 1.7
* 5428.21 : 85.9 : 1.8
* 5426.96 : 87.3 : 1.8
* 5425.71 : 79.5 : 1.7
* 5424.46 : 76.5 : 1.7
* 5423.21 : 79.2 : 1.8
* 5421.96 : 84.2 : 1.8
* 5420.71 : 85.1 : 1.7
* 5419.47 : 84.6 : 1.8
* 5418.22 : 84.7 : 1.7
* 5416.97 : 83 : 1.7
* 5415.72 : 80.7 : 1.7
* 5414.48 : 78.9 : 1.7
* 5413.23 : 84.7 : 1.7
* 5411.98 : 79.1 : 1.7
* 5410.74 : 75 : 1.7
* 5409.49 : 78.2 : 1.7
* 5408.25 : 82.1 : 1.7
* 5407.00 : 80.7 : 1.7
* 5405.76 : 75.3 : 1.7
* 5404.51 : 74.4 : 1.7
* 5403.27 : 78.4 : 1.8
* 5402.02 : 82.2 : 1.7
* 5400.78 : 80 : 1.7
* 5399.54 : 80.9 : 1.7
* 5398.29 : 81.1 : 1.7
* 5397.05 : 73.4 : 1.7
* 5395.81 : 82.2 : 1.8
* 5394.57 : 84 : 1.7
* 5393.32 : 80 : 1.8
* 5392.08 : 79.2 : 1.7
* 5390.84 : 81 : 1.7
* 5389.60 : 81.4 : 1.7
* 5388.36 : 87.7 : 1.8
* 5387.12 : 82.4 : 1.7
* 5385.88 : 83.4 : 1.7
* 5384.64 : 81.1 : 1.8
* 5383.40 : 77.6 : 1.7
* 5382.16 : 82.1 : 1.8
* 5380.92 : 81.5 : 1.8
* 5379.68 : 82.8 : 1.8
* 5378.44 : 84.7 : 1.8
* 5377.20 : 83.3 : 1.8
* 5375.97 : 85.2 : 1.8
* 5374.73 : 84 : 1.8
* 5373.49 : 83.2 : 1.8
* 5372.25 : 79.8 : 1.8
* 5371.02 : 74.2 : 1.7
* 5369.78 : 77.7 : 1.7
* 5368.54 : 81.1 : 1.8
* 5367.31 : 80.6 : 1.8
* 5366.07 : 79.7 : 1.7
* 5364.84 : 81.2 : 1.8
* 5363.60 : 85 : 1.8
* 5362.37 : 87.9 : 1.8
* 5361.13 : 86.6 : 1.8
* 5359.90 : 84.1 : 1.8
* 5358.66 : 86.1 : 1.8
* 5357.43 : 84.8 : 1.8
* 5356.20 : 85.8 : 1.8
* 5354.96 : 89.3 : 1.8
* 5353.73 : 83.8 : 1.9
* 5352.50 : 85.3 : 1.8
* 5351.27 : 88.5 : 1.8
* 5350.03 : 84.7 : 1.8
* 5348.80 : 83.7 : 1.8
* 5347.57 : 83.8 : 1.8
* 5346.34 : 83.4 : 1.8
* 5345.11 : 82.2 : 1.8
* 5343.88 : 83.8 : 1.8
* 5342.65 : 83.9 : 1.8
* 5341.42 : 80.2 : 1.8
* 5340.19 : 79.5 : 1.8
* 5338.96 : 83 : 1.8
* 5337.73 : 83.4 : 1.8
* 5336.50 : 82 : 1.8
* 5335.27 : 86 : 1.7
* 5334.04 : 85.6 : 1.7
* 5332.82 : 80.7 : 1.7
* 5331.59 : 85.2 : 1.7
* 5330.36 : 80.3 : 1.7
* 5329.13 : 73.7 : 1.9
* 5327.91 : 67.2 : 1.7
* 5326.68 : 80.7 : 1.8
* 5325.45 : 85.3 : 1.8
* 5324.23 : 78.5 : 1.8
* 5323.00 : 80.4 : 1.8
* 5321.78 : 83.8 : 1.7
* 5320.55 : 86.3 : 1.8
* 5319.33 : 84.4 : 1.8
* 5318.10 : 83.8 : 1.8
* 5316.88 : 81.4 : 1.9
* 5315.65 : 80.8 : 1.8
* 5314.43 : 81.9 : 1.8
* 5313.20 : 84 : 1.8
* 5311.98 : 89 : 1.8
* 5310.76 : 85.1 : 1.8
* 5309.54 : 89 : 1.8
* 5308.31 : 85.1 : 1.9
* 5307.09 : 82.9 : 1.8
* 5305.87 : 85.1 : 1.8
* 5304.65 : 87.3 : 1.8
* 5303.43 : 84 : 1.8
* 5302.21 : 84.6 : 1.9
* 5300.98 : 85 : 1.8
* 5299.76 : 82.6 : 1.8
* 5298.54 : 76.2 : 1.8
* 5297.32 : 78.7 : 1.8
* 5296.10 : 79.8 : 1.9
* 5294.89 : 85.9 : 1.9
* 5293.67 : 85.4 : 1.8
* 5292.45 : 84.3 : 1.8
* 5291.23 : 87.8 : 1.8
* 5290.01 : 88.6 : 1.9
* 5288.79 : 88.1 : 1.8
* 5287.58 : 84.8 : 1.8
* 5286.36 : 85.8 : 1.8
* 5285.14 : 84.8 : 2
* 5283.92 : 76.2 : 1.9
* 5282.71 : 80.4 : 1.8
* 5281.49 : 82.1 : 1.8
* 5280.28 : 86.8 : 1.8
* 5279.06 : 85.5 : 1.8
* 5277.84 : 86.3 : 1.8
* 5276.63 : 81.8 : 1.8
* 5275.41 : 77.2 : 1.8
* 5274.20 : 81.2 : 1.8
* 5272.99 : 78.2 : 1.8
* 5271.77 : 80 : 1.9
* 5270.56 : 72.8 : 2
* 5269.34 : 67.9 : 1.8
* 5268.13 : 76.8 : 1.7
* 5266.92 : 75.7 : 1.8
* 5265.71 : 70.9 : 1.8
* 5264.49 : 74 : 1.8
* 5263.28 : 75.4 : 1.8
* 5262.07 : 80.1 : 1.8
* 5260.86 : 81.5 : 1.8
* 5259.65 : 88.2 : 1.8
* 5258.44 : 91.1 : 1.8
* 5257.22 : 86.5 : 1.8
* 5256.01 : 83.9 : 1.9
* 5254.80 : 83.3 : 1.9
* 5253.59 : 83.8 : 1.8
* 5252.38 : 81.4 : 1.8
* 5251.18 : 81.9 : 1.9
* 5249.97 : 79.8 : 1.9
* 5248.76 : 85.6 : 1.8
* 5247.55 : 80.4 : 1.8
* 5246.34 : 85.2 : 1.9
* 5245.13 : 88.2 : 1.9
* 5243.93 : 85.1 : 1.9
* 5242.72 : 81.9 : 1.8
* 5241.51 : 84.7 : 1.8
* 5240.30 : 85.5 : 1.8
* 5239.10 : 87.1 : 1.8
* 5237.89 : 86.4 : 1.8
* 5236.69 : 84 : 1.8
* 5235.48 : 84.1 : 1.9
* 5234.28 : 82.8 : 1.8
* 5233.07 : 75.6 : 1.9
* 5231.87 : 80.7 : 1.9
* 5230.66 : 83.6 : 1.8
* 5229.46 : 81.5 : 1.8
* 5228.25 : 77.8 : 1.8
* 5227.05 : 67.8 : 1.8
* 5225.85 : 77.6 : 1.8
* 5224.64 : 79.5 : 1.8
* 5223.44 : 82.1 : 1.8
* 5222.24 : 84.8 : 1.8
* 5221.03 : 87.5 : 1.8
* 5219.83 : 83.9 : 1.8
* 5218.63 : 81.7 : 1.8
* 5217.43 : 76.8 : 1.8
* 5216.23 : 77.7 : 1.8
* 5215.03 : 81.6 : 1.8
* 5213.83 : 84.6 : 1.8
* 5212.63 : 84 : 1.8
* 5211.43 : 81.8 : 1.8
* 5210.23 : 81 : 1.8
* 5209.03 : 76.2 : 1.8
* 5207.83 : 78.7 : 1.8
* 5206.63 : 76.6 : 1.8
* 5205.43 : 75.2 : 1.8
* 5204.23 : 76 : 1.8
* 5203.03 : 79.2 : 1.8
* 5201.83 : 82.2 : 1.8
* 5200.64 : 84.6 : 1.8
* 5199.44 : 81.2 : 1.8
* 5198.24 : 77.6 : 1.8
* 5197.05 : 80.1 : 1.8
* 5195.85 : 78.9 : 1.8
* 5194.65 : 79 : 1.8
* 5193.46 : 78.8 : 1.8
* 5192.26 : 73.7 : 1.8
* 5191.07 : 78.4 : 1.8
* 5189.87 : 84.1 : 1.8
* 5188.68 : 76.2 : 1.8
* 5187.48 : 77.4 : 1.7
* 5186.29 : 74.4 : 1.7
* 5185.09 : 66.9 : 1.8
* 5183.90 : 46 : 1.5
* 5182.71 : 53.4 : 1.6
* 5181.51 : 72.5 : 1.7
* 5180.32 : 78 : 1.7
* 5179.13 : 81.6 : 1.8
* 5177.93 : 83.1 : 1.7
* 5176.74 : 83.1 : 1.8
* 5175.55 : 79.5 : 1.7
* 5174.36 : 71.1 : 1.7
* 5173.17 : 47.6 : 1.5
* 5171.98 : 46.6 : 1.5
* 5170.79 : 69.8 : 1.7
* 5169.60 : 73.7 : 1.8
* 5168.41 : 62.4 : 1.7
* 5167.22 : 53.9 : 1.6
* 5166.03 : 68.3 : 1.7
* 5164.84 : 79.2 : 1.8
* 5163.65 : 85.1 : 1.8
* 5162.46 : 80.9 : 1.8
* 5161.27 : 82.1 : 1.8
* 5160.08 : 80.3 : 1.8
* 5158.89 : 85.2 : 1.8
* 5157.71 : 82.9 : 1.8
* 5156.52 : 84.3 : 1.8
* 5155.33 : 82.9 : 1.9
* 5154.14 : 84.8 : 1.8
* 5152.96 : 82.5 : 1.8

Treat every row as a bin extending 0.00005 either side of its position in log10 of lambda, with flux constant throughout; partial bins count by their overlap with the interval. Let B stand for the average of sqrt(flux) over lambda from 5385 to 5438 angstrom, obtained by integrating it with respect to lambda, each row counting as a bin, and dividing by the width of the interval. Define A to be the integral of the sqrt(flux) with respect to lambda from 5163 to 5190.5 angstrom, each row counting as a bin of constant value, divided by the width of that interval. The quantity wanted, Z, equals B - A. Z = 0.66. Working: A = 8.34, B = 9.00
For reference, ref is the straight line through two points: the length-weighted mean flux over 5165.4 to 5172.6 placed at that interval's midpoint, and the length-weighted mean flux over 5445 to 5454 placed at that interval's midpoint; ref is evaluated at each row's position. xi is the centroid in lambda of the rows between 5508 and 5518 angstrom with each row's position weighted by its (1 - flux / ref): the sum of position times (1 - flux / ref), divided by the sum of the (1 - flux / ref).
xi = 5513.0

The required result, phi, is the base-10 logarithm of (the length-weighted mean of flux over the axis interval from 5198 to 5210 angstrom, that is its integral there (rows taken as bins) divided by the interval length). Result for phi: 1.90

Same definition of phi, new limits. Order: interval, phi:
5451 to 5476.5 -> 1.91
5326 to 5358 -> 1.92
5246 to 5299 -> 1.91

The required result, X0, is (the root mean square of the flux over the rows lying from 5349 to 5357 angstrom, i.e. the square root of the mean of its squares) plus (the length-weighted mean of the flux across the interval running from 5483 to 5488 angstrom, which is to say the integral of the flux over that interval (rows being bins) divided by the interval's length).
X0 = 169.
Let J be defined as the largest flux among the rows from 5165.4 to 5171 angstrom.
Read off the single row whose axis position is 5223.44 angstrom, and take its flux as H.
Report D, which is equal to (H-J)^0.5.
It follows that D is 2.9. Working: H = 82.1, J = 73.7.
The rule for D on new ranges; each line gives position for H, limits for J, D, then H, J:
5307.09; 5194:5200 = 1.3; 82.9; 81.2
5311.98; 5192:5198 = 3.0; 89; 80.1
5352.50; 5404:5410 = 1.8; 85.3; 82.1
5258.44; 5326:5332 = 2.4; 91.1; 85.2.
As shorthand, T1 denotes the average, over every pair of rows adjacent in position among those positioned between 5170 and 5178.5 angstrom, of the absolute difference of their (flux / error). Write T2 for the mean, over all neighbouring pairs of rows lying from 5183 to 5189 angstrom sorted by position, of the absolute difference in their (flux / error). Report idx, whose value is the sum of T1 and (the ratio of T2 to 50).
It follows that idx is 4.9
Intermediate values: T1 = 4.8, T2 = 4.51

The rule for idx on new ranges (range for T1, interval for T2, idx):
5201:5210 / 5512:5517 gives 1.2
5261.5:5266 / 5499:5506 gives 1.7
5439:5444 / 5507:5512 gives 0.8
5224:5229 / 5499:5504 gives 4.0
